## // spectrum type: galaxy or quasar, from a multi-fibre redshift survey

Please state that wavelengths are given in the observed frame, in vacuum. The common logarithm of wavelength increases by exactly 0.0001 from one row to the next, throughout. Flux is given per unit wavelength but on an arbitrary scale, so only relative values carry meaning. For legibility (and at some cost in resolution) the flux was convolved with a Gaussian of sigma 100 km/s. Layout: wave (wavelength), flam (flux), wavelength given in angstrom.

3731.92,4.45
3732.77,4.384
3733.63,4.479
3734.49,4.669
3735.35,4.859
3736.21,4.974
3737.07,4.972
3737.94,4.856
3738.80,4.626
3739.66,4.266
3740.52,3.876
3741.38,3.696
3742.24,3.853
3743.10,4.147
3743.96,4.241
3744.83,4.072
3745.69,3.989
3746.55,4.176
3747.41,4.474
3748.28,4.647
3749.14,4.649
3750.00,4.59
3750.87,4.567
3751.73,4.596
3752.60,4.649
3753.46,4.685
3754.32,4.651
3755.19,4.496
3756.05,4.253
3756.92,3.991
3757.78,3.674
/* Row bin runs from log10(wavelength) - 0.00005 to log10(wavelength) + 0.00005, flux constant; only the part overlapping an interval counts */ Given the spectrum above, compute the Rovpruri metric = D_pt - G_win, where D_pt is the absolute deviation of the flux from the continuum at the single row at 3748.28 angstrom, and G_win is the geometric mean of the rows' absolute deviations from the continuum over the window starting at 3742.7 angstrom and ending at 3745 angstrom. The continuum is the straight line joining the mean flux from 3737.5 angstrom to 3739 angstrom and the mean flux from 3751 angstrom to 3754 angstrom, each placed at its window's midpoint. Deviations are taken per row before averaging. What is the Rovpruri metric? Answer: -0.52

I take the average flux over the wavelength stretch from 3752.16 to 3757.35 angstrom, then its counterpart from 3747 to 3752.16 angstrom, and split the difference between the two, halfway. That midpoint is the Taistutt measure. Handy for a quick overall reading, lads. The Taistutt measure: 4.52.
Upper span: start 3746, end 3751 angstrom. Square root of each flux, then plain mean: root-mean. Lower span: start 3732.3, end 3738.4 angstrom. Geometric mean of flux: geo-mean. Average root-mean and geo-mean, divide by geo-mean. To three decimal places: 0.724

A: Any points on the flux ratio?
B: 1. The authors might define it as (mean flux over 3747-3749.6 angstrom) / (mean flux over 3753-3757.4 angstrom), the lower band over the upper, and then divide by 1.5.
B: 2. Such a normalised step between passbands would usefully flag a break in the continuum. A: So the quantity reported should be 0.693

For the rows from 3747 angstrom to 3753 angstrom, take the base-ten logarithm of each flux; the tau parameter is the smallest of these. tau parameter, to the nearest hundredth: 0.65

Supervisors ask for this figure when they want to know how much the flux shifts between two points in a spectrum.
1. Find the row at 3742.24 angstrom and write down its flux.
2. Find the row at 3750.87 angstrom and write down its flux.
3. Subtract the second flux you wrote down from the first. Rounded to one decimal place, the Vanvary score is -0.7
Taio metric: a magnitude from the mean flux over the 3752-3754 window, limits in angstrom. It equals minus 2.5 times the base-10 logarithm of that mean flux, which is -1.67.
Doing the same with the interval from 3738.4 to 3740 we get -1.62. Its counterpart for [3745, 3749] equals -1.59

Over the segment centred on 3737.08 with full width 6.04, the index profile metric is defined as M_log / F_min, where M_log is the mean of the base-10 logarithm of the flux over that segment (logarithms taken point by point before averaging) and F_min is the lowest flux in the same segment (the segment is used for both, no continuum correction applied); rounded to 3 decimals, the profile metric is 0.158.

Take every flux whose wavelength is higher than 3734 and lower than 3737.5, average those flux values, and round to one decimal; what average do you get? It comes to 4.9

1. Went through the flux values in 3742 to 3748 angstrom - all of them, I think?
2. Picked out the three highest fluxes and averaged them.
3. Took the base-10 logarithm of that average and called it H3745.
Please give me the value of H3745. 0.63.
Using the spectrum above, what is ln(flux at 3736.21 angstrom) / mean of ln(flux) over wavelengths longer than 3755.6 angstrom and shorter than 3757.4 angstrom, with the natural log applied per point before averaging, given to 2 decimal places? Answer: 1.13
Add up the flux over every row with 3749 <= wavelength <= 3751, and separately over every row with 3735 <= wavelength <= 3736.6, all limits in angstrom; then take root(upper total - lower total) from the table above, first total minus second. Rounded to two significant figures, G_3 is 2.0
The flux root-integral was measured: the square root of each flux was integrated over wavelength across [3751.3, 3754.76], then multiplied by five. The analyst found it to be 37.3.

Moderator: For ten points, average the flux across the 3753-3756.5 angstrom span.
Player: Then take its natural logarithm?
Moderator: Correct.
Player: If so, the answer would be 1.51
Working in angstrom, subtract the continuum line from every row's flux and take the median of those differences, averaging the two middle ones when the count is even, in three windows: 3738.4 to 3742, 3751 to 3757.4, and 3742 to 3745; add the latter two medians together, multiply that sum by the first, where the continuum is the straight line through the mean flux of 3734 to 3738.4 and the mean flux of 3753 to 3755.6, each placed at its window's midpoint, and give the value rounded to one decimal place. 0.5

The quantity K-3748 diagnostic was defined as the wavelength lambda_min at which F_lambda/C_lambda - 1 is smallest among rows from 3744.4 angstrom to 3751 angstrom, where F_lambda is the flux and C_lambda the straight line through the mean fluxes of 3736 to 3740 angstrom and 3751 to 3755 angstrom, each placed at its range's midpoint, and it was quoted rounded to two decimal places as 3745.69 angstrom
